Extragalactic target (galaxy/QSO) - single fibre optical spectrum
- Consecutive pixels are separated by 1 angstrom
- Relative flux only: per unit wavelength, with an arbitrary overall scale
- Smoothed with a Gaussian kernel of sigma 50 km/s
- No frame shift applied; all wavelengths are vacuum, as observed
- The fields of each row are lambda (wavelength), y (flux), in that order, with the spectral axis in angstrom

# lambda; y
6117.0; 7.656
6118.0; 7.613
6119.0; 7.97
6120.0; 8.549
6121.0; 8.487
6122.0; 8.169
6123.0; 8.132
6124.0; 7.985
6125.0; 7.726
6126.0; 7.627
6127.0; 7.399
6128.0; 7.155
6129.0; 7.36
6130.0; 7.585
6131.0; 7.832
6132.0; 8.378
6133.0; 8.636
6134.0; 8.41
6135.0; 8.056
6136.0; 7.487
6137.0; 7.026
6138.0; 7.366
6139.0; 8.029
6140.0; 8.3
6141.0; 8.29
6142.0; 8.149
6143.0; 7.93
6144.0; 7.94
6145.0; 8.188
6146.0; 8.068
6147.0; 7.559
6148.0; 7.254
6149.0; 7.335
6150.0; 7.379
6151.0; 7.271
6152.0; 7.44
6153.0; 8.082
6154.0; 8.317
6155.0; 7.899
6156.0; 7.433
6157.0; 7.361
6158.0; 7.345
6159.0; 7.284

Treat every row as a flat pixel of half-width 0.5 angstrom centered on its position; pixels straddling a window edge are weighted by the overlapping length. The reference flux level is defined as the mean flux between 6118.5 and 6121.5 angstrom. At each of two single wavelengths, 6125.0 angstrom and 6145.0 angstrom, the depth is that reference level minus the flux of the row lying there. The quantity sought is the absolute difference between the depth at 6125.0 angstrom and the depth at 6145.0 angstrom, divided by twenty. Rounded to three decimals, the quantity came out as 0.023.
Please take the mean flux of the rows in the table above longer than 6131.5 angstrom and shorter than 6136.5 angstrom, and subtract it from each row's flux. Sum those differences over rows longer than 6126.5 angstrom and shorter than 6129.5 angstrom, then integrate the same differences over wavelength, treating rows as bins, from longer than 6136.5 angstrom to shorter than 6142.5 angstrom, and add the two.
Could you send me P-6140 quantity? -4.7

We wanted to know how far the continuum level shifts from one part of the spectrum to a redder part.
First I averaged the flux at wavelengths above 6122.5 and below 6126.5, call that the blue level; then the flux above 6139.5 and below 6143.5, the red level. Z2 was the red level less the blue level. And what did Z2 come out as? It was 0.30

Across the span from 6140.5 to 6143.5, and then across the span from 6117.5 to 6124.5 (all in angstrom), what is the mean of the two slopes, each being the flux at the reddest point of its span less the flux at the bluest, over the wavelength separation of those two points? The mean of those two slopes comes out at -0.06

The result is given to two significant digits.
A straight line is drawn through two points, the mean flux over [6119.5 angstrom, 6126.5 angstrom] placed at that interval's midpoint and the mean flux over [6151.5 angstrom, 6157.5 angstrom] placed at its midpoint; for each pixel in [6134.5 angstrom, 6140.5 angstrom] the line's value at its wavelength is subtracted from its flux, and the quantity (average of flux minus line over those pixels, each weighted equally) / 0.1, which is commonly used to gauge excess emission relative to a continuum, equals -2.3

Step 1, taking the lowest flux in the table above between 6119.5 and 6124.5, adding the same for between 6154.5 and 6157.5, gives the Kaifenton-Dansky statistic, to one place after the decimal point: 15.3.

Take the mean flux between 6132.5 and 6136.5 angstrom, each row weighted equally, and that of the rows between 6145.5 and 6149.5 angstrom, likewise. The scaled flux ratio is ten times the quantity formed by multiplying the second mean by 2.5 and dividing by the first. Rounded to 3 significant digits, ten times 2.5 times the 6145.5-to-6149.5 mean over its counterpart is 23.2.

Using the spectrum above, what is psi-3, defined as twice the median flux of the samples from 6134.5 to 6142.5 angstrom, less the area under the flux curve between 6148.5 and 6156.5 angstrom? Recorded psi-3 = -45.1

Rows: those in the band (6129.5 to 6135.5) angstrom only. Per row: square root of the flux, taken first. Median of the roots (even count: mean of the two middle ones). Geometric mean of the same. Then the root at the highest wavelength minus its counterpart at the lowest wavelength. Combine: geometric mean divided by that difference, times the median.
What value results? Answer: 97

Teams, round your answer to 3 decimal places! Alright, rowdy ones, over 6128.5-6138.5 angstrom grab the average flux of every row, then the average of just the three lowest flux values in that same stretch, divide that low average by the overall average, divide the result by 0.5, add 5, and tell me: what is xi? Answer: 6.856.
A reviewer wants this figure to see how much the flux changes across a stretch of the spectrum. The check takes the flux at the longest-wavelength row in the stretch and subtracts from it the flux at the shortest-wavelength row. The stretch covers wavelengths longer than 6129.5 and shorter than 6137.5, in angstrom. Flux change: -0.6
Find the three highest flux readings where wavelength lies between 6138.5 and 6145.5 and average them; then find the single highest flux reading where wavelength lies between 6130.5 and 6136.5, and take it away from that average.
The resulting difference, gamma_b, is -0.4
